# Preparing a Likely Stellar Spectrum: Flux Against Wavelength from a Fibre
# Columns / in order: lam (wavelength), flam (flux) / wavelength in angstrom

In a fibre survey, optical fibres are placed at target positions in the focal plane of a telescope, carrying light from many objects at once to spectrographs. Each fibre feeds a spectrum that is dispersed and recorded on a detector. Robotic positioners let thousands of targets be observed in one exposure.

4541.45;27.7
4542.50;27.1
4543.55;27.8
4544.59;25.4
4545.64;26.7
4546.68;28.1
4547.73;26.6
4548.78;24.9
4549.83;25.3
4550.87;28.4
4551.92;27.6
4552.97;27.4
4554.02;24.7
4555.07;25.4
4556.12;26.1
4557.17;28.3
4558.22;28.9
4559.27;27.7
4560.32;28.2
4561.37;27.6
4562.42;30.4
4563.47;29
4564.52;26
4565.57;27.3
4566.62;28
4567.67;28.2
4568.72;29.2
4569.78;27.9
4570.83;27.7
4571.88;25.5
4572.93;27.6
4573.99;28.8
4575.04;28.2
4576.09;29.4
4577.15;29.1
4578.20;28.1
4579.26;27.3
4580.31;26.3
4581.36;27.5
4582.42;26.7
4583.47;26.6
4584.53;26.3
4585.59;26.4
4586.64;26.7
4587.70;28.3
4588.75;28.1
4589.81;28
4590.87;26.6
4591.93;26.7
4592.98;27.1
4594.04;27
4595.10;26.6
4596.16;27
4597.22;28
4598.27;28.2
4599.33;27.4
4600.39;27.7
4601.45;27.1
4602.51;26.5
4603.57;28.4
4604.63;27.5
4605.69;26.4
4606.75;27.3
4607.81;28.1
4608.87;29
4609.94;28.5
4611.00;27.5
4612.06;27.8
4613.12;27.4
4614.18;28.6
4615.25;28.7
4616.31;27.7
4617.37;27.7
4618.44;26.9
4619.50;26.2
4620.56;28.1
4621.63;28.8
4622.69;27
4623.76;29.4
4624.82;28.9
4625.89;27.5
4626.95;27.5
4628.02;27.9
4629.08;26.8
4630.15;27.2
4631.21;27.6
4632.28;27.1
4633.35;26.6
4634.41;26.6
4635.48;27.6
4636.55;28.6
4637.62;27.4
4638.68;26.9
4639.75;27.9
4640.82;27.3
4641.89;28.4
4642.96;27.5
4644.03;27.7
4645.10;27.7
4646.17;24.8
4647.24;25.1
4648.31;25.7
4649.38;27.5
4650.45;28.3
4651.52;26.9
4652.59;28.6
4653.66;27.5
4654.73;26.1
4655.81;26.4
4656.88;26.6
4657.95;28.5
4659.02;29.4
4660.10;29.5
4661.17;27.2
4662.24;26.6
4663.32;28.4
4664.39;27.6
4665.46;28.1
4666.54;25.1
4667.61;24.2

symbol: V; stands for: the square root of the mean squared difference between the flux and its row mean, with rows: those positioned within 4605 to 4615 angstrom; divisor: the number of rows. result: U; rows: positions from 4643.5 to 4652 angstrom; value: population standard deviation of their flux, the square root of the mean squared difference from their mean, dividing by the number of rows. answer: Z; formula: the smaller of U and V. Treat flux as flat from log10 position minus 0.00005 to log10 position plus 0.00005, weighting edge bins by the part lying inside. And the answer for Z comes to 0.75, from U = 1.2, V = 0.8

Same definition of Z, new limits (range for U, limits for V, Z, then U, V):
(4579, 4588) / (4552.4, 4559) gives 0.63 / 0.6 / 1.5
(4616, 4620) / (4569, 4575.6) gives 0.63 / 0.6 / 1.0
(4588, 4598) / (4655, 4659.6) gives 0.59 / 0.6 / 1.3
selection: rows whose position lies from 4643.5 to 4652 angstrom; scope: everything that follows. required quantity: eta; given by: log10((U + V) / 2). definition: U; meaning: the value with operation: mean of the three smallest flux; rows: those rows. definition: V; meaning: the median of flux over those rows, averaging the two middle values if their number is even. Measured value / 1.42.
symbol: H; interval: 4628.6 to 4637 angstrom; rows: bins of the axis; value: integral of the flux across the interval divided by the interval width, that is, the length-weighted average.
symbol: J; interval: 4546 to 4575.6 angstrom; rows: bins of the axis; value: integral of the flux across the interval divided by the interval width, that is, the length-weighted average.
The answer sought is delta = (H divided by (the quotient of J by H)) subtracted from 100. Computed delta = 73.0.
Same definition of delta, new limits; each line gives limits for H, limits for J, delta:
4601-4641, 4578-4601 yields 71.9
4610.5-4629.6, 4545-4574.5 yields 71.8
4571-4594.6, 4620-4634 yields 73.0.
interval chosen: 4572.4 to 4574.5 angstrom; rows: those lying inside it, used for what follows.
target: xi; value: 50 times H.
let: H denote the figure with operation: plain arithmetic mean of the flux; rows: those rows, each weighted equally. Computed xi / 1410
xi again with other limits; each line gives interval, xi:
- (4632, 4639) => 1363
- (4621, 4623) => 1395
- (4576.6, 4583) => 1375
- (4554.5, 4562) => 1373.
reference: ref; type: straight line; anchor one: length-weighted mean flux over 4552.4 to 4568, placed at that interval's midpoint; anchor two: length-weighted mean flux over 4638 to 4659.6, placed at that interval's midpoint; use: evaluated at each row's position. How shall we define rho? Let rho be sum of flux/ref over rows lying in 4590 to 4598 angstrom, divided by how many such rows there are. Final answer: 0.98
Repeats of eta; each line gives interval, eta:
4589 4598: 1.43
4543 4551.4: 1.41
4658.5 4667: 1.43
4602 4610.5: 1.44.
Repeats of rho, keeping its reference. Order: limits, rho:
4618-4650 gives 1.00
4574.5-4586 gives 1.00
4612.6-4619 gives 1.02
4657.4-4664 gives 1.04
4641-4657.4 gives 0.99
